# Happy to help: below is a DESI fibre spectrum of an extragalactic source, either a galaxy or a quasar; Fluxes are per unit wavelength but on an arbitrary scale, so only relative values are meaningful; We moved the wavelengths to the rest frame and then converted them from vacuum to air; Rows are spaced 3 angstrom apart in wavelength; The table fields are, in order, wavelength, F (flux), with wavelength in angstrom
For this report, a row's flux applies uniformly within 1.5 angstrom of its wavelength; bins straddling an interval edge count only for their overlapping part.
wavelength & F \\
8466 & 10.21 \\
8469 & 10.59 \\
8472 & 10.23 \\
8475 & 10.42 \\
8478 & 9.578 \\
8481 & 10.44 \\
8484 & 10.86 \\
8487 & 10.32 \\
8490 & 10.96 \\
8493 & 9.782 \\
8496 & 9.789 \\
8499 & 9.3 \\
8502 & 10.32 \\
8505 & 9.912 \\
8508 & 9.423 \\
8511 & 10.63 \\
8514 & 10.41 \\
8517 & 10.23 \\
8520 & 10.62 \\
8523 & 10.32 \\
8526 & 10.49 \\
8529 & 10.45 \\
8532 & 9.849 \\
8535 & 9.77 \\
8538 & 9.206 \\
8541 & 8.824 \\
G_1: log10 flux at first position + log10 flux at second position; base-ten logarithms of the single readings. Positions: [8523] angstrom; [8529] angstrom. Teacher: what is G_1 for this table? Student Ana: 2.03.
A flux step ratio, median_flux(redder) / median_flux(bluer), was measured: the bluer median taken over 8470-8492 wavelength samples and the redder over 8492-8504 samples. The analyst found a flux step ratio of 0.94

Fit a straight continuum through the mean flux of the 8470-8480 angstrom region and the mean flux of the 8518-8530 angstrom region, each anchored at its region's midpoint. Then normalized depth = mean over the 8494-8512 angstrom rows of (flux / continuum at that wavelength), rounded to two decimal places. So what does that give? 0.96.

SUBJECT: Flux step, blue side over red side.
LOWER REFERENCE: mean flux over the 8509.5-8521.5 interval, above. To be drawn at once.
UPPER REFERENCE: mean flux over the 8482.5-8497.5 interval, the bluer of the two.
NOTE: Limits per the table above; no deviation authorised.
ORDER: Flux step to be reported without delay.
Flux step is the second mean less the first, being -0.13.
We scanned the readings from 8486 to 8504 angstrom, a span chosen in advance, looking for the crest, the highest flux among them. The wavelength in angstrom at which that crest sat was 8490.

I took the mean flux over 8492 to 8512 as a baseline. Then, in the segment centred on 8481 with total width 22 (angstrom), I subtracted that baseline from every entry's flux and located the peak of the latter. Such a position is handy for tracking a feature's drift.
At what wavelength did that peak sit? 8490 angstrom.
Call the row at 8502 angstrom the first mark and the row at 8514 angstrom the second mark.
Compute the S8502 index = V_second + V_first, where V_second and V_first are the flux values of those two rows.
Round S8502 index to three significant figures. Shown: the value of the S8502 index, 20.7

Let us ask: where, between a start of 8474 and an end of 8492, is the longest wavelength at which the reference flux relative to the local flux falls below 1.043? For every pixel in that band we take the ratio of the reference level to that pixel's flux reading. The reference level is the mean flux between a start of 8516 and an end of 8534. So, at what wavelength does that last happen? 8490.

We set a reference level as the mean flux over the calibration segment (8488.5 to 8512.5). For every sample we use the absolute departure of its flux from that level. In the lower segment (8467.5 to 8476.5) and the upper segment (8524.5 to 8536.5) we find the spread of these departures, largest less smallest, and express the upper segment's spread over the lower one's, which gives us 0.86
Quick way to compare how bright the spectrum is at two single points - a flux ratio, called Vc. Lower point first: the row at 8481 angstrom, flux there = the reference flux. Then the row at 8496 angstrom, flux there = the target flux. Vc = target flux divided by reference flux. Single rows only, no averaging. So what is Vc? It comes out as 0.94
